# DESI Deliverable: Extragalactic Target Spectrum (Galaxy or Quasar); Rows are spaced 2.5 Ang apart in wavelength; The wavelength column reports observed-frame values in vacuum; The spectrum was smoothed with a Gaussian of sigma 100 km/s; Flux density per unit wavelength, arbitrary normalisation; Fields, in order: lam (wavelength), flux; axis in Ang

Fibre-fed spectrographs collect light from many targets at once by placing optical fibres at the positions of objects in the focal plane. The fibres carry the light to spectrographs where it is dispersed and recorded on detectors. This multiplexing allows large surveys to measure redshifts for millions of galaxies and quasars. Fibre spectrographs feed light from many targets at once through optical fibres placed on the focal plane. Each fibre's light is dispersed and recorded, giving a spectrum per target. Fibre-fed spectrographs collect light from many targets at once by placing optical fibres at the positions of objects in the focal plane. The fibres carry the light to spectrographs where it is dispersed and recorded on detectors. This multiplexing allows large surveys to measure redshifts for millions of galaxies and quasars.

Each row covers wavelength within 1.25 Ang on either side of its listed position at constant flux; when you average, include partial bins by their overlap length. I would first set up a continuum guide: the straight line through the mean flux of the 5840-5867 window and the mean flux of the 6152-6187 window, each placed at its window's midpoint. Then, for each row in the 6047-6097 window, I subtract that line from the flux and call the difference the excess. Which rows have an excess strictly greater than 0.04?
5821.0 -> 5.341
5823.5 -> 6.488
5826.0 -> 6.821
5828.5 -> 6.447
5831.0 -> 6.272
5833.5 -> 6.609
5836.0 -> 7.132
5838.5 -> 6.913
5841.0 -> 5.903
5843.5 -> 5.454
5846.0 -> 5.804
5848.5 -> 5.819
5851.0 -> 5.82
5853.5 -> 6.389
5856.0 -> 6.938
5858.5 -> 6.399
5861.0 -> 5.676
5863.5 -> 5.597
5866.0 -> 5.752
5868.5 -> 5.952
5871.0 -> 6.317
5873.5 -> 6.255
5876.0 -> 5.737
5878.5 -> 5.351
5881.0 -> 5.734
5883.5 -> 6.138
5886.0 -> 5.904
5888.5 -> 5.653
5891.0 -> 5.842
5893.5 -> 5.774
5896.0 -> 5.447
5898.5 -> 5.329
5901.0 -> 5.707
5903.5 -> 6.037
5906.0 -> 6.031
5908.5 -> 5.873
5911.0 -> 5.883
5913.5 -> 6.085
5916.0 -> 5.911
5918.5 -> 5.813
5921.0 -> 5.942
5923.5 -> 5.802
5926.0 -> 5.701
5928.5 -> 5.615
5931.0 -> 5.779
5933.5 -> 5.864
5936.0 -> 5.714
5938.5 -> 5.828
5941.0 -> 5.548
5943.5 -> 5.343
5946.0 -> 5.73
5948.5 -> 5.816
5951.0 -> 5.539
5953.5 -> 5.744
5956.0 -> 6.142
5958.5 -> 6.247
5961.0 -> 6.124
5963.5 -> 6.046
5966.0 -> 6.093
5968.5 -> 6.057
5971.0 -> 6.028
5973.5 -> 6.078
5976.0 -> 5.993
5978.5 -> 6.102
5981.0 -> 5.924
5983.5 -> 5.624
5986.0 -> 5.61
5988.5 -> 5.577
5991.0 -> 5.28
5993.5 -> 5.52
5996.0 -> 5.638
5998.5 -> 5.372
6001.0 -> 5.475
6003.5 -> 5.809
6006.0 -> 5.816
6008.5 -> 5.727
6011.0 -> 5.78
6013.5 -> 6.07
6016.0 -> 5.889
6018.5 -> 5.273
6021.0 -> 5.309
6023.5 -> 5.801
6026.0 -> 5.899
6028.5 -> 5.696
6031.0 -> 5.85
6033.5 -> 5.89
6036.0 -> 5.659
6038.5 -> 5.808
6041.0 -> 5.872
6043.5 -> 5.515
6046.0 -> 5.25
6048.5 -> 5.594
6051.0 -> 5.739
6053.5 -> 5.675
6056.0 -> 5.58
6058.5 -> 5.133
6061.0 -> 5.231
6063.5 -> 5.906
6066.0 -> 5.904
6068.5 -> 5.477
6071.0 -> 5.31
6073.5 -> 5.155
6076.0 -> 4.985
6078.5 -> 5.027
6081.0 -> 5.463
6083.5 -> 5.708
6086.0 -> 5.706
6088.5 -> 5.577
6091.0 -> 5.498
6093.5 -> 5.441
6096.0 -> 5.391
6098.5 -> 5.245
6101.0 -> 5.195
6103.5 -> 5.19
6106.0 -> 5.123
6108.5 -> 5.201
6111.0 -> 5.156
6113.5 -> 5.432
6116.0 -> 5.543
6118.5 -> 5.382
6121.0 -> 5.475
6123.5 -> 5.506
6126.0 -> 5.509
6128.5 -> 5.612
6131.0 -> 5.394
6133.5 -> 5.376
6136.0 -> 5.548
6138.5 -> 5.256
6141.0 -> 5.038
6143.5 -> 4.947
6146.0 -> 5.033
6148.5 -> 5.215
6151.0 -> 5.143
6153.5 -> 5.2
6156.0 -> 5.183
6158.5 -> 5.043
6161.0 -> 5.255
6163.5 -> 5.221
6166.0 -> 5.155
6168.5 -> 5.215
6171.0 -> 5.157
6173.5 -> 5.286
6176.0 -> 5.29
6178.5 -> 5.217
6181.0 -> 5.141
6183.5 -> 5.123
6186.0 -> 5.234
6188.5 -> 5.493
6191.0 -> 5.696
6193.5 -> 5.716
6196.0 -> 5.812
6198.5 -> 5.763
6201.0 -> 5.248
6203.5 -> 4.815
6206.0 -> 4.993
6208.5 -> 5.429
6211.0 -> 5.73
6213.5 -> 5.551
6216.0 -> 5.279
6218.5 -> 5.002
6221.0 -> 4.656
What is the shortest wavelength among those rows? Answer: 6048.5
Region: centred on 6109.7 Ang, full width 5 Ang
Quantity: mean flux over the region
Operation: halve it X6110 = 2.59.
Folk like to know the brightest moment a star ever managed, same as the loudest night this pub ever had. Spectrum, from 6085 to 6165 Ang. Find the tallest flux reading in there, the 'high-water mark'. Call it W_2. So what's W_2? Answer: 5.706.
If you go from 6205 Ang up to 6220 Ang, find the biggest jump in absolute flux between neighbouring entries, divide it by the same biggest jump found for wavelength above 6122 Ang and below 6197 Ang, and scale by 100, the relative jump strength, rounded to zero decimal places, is 149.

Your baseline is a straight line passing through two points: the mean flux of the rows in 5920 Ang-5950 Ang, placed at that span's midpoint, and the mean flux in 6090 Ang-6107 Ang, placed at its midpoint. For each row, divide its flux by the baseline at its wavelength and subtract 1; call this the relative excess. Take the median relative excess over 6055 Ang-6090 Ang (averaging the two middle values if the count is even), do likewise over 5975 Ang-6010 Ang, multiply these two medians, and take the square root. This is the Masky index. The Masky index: 0.014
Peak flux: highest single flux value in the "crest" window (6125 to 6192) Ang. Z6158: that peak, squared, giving 32.4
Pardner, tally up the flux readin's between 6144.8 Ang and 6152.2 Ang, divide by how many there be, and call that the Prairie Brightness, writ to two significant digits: 5.1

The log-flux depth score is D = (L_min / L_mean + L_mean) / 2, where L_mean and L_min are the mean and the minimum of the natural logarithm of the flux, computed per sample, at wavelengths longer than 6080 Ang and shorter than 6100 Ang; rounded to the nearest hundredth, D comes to 1.34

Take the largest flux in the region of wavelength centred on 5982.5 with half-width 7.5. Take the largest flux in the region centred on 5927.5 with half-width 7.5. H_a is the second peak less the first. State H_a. -0.16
